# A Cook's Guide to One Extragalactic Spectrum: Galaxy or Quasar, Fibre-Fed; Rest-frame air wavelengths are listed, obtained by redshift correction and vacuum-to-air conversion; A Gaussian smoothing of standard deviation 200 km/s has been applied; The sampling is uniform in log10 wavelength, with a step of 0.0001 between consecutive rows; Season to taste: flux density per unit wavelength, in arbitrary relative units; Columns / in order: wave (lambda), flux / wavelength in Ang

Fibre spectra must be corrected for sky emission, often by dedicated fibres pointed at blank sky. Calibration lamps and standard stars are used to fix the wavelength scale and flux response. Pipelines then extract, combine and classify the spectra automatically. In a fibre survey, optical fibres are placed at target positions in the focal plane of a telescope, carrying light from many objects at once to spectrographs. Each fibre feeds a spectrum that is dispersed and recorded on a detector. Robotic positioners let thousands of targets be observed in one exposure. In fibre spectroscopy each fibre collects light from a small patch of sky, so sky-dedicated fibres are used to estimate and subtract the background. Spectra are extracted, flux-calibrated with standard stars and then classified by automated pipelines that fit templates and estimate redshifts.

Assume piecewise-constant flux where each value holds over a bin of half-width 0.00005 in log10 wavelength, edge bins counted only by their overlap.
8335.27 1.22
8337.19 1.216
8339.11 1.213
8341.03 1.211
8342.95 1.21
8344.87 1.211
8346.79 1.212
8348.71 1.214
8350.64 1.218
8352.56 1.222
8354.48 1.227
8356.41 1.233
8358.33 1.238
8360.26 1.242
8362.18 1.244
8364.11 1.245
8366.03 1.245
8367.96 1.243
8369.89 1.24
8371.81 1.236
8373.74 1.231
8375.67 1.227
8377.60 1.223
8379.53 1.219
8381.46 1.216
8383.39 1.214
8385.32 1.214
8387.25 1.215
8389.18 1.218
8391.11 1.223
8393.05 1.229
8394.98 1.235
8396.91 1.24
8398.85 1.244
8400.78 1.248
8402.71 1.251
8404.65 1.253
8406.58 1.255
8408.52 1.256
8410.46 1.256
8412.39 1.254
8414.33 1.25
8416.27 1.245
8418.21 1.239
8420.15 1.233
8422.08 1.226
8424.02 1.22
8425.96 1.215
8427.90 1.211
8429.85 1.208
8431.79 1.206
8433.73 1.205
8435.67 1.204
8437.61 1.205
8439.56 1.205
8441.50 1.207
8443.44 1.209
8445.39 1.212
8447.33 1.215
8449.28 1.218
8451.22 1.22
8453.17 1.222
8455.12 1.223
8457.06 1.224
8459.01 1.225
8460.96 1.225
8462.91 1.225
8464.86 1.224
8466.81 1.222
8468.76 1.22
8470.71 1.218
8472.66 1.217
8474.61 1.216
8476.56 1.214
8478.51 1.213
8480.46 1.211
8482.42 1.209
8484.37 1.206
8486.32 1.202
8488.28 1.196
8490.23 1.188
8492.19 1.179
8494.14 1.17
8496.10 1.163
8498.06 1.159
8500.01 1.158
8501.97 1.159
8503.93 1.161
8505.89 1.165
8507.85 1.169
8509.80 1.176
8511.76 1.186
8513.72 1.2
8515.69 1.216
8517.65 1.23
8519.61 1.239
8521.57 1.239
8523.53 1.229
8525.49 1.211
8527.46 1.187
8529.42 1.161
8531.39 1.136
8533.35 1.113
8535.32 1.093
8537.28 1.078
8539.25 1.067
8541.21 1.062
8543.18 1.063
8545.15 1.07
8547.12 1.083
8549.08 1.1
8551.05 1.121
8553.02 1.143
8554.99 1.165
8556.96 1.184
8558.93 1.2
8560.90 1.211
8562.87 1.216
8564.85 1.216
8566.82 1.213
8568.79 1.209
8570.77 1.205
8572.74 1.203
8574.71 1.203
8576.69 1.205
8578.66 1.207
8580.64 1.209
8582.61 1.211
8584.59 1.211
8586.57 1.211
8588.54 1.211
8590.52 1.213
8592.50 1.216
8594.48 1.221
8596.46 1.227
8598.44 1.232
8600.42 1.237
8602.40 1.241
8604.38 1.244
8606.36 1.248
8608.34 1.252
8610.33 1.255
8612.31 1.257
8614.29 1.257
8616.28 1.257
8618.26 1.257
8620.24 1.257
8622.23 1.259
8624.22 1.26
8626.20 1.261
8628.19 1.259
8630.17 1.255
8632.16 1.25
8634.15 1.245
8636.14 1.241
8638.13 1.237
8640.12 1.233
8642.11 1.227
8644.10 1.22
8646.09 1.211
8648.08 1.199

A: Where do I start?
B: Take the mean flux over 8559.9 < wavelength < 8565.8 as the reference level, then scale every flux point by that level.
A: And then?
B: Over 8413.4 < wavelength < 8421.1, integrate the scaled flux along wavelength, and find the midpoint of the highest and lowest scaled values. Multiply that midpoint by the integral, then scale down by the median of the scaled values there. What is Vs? 7.9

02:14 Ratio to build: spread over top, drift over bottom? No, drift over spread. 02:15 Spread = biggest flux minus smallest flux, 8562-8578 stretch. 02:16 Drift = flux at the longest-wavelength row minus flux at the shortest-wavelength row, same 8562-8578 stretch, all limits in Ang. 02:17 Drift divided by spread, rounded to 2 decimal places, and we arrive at -0.85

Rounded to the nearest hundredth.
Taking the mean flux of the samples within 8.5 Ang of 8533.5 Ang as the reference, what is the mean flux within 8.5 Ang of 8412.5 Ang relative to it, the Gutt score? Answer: 1.11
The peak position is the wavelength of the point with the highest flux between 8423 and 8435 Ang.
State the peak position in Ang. 8424.02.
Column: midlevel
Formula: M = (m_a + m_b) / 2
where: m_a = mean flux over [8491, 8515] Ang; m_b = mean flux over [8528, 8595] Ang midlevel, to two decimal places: 1.17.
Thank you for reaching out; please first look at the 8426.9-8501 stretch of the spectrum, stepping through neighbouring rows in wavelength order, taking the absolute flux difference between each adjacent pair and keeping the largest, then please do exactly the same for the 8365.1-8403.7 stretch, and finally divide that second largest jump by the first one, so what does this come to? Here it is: 0.67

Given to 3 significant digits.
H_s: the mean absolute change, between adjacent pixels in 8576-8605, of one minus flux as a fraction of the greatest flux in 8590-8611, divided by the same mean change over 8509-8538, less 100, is -99.8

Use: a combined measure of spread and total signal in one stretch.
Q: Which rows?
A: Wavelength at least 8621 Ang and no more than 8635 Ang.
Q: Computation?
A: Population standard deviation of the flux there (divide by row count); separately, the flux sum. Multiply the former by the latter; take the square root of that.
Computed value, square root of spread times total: 0.22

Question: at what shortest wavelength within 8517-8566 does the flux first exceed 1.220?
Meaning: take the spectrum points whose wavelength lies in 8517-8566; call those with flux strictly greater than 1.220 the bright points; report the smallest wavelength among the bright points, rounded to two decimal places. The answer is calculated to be 8517.65 Ang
